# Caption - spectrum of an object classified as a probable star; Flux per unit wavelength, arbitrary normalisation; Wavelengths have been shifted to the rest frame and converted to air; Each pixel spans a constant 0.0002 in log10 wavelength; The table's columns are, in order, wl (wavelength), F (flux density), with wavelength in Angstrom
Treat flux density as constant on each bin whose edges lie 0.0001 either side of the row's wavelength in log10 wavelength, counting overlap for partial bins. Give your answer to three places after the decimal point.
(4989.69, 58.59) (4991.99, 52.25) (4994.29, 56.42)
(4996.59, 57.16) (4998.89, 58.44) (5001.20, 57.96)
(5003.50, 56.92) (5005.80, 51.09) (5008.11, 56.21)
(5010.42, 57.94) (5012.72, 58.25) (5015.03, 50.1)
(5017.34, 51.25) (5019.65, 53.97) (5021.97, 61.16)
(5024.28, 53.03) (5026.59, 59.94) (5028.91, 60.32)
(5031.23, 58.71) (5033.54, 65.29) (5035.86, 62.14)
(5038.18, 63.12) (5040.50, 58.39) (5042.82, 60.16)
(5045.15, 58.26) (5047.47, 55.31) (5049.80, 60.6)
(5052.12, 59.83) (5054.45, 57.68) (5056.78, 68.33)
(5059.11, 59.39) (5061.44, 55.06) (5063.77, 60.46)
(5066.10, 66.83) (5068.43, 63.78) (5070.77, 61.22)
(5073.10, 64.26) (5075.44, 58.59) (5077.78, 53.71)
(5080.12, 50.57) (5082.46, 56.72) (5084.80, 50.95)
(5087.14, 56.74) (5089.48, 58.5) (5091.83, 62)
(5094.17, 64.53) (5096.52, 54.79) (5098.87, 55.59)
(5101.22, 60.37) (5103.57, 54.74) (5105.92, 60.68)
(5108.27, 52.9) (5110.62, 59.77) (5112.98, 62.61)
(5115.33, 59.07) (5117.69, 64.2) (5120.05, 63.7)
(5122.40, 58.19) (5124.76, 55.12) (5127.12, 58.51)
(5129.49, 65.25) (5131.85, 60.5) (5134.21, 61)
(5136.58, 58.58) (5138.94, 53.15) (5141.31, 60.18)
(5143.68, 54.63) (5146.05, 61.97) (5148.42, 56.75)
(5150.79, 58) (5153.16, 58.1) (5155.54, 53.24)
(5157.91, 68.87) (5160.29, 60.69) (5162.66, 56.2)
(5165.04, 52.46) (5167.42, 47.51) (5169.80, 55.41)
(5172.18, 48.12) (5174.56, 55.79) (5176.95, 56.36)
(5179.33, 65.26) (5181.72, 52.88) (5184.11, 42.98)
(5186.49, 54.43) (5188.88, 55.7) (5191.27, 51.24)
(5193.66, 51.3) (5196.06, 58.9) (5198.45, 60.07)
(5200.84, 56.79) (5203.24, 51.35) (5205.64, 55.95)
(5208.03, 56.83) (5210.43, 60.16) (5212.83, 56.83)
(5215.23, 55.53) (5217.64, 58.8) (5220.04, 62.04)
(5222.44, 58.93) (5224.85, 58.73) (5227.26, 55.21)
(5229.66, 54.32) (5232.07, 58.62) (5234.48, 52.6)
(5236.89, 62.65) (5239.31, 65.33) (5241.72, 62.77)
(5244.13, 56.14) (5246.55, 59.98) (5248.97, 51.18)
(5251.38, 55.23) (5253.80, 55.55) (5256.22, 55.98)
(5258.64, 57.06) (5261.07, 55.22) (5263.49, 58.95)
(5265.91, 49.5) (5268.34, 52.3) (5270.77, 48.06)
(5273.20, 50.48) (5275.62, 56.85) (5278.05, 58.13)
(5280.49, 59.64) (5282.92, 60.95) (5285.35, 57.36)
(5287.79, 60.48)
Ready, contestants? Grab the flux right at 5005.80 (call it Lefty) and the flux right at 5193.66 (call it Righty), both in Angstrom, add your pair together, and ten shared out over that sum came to 0.098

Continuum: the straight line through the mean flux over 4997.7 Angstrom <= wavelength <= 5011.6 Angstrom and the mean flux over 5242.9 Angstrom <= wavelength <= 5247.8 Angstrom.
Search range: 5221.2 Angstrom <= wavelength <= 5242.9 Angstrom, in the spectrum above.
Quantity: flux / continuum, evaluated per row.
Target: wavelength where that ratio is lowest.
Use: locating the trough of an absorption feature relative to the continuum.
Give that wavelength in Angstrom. 5234.48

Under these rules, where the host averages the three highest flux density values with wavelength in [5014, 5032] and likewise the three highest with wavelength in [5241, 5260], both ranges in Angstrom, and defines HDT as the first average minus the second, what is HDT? 1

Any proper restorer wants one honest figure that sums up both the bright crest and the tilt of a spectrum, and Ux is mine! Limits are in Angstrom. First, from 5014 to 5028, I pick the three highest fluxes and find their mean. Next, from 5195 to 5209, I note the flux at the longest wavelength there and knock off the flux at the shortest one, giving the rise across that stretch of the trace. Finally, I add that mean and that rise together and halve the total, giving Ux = 28.1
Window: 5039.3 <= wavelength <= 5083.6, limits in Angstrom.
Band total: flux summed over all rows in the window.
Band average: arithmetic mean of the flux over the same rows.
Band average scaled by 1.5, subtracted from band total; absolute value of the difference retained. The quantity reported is 1040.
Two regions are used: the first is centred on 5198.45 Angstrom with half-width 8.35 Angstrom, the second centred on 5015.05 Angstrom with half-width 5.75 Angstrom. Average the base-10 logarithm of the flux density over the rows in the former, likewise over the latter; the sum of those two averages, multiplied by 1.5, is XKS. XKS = 5.21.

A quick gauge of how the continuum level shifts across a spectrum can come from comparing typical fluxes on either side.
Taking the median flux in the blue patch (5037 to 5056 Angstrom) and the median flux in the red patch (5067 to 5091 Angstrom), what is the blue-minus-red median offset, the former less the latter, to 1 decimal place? 1.5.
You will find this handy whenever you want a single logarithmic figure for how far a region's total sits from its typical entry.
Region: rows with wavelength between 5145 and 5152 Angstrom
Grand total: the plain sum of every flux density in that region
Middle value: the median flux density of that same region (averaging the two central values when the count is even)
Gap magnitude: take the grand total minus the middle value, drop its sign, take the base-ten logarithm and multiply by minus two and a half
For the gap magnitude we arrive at -5.19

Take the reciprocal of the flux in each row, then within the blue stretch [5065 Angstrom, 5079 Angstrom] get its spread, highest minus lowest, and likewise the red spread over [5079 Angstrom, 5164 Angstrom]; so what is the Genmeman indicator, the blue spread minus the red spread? -0.0016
